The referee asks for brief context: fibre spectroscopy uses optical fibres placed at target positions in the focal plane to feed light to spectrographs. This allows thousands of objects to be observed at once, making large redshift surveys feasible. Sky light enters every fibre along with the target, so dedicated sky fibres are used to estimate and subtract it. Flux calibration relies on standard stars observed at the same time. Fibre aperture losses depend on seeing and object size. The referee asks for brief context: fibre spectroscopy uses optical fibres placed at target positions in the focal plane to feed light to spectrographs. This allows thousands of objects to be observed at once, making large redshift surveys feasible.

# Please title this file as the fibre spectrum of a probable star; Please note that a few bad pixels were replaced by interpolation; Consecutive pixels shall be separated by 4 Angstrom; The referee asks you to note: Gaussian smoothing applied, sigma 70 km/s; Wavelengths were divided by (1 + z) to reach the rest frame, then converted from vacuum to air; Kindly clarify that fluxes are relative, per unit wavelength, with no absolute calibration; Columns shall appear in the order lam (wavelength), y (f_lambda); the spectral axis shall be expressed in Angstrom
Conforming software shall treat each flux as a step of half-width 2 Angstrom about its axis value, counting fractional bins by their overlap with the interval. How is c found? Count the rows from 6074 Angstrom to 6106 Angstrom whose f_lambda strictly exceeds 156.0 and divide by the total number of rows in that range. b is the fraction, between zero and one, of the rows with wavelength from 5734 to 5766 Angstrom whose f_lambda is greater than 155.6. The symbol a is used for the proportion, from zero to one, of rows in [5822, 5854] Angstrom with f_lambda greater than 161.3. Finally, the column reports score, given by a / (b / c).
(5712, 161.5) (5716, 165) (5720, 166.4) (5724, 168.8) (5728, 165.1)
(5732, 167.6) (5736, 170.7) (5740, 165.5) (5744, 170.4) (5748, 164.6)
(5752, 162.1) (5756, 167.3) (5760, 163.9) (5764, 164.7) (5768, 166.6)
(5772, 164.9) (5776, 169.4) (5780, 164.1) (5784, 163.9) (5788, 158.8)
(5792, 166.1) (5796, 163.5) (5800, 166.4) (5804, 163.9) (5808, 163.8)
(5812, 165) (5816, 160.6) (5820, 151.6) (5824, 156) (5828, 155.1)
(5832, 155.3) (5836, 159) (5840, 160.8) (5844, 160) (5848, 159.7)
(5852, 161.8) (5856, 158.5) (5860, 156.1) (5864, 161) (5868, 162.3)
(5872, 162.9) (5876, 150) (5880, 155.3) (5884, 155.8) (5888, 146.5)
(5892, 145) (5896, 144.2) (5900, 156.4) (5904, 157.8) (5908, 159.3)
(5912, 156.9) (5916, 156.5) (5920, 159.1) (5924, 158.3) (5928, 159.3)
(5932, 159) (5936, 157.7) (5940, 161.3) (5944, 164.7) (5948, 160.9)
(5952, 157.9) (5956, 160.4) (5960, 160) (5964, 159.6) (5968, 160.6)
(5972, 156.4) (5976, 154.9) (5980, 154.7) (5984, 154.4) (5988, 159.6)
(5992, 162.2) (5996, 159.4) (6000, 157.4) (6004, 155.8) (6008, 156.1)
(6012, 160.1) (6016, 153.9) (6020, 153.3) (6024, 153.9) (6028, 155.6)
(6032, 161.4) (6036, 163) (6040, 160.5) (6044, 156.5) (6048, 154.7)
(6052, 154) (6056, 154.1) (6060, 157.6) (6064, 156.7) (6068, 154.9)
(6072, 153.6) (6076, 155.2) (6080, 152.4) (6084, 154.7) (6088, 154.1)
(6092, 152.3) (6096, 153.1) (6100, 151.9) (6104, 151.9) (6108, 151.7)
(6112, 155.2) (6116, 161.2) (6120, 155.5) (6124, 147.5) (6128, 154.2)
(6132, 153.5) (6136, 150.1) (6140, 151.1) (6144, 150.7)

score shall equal 0.00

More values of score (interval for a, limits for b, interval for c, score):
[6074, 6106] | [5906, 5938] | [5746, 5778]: 0.00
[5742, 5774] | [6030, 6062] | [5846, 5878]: 1.40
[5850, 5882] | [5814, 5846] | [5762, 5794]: 0.60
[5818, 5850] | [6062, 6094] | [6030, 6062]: 0.00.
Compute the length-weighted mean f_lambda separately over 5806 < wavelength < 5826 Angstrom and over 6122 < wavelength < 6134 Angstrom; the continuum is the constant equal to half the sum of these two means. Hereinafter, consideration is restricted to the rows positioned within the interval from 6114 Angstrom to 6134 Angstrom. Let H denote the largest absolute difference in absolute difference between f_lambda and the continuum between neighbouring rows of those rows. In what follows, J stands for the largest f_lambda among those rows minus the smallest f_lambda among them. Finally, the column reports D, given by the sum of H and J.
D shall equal 22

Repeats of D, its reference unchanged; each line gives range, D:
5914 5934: 5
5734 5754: 14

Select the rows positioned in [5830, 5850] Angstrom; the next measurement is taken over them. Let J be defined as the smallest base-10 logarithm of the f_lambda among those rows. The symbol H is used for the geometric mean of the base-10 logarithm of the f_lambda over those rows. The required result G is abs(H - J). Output 0.010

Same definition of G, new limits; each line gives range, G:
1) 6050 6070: 0.004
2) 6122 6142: 0.011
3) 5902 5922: 0.004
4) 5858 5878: 0.024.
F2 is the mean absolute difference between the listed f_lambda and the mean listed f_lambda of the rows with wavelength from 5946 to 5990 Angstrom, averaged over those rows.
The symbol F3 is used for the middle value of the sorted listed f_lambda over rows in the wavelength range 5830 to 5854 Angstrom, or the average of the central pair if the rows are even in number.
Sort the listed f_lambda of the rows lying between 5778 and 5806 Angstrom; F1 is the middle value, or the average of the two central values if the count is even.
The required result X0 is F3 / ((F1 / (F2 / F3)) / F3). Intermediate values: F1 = 164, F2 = 2.24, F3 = 160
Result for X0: 2.19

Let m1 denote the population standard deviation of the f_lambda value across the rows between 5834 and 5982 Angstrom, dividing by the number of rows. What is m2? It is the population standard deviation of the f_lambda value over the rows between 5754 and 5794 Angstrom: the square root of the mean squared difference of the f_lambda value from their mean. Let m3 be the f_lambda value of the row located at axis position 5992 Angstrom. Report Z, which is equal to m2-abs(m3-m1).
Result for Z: -155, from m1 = 4.5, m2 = 2.6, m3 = 162.2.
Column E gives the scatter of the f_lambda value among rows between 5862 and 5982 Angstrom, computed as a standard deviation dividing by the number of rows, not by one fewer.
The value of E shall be 4.89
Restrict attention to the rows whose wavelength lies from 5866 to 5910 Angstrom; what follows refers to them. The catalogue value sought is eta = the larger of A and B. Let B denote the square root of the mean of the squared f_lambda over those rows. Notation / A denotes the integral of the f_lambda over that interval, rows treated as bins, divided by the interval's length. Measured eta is 154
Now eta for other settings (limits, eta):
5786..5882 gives 160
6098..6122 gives 155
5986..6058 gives 157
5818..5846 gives 157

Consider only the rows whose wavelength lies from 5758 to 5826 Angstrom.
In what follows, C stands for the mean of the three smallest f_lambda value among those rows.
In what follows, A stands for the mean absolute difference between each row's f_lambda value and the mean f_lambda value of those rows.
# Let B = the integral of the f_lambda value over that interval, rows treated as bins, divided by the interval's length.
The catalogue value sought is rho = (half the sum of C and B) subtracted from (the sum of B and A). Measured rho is 7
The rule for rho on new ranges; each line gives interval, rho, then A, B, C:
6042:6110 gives 3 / 1.4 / 154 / 152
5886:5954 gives 10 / 4.0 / 157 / 145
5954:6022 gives 4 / 2.5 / 158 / 154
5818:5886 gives 6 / 3.1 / 158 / 152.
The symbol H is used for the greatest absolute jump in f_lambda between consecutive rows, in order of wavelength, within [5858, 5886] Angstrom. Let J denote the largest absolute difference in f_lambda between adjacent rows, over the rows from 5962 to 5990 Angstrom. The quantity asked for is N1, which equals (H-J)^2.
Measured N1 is 59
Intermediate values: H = 12.9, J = 5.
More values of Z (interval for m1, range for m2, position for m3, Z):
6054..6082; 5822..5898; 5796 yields -156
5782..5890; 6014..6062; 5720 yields -158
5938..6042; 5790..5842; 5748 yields -157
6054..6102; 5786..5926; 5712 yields -154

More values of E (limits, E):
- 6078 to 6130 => 2.98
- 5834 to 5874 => 1.92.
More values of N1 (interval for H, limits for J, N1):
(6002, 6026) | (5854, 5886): 45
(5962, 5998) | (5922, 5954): 2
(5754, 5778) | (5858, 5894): 71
